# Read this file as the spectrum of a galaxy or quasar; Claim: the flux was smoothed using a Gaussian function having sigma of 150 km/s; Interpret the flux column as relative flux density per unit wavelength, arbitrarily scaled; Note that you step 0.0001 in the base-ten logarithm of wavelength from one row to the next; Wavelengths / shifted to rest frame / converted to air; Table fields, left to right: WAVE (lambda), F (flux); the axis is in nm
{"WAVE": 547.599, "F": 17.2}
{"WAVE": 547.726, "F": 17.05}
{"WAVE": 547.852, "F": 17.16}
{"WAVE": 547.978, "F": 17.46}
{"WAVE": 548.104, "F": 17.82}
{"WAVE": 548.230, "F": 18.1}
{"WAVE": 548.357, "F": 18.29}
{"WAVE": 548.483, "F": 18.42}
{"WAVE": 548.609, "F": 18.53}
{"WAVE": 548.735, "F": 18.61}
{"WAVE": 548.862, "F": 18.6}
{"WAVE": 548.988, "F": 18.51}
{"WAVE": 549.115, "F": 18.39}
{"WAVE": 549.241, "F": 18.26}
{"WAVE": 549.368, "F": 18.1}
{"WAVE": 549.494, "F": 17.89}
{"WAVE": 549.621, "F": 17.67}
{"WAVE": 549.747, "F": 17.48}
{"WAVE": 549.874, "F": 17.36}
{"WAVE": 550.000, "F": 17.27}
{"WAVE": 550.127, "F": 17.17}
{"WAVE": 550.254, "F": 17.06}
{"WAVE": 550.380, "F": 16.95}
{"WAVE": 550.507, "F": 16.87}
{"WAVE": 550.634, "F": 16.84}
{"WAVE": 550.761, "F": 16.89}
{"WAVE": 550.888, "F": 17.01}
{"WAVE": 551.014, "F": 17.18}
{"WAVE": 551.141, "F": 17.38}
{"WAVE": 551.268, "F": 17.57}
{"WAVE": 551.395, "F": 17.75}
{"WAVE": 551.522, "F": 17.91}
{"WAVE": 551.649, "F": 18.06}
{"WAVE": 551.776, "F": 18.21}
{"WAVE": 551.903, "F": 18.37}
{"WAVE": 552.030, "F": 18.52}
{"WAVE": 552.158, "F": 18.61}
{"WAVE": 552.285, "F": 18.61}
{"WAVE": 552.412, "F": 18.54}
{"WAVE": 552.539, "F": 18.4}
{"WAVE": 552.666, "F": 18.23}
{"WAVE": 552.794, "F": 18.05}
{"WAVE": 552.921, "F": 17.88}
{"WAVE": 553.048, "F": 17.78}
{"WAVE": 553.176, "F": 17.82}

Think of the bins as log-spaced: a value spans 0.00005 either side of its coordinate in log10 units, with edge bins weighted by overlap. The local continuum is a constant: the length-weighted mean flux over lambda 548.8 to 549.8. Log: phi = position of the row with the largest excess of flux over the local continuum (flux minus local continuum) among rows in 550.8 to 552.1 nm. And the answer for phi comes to 552.030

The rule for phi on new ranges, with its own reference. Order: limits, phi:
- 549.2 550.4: 549.241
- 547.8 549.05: 548.735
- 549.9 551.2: 551.141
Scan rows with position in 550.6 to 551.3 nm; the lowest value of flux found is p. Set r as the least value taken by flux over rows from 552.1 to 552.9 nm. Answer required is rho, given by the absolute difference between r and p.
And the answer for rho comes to 1.21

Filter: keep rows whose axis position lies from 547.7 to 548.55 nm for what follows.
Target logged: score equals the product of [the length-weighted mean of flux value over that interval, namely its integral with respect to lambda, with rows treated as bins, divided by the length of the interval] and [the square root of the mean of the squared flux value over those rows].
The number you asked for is 316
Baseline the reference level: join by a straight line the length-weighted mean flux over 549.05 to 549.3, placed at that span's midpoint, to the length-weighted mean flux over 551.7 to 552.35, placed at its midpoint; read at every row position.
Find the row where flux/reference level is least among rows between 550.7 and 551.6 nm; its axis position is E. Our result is 550.761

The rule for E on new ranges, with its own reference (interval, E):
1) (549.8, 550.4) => 550.380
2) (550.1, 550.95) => 550.634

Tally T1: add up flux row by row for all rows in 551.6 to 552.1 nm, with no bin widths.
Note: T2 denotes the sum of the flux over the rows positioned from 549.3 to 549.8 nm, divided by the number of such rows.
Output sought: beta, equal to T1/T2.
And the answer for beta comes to 4.11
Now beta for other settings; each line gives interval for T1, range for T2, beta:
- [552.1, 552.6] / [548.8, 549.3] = 4.02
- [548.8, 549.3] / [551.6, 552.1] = 4.03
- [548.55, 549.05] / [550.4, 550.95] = 4.39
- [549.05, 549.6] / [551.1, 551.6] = 4.11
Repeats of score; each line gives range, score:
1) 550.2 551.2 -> 290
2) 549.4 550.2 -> 306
